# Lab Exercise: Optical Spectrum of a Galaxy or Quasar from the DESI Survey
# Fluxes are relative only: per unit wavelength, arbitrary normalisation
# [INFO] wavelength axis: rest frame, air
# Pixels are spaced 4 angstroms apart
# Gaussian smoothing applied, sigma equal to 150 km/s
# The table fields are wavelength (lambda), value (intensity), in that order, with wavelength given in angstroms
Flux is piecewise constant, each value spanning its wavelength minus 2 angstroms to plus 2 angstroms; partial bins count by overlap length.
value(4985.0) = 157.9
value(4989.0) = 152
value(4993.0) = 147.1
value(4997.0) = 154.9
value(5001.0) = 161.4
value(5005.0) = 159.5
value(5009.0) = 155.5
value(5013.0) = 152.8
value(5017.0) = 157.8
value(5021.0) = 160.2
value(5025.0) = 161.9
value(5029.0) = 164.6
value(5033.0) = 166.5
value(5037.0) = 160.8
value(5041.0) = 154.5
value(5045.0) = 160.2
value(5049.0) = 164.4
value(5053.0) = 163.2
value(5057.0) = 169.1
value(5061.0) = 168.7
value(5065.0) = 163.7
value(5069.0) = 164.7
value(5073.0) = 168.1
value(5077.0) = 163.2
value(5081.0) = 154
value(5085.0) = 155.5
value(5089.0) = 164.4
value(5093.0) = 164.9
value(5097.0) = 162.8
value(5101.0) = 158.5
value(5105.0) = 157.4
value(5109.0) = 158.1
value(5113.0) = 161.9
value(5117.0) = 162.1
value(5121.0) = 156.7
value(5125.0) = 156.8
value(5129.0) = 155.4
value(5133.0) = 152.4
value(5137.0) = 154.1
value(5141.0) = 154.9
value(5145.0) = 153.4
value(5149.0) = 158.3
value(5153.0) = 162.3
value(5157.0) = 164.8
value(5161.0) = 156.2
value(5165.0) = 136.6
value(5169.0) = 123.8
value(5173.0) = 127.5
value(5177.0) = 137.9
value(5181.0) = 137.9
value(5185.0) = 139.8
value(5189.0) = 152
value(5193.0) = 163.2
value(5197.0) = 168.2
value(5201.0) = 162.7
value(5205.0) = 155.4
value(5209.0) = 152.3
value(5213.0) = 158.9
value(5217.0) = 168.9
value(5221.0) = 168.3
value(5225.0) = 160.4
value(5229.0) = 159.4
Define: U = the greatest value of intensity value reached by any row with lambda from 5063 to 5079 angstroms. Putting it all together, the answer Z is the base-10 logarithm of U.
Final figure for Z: 2.23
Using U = 168.1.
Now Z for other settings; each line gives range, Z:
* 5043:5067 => 2.23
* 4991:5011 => 2.21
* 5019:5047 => 2.22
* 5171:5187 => 2.15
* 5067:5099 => 2.23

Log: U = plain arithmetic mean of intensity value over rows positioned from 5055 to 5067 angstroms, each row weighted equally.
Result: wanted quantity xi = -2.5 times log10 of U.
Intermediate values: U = 167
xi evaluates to -5.56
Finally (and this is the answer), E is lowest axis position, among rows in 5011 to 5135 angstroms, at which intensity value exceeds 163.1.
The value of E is 5029.0 angstroms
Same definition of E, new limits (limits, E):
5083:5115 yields 5089.0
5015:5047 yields 5029.0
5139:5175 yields 5157.0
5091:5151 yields 5093.0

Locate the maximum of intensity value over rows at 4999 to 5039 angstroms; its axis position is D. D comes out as 5033.0 angstroms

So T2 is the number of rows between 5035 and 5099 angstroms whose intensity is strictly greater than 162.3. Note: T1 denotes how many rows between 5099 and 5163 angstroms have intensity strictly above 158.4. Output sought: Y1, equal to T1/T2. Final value 0.5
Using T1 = 5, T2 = 11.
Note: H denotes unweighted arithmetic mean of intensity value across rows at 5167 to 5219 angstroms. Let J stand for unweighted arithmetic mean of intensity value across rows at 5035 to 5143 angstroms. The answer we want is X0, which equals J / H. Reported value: 1.07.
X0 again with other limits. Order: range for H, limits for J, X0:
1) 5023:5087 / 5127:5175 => 0.92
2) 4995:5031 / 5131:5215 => 0.95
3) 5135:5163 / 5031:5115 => 1.03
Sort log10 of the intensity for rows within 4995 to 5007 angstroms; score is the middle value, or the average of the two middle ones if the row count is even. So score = 2.20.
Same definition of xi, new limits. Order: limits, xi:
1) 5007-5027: -5.49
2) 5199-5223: -5.52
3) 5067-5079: -5.55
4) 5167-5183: -5.30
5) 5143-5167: -5.48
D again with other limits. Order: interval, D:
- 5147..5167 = 5157.0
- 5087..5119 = 5093.0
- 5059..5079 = 5061.0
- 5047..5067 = 5057.0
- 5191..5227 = 5217.0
